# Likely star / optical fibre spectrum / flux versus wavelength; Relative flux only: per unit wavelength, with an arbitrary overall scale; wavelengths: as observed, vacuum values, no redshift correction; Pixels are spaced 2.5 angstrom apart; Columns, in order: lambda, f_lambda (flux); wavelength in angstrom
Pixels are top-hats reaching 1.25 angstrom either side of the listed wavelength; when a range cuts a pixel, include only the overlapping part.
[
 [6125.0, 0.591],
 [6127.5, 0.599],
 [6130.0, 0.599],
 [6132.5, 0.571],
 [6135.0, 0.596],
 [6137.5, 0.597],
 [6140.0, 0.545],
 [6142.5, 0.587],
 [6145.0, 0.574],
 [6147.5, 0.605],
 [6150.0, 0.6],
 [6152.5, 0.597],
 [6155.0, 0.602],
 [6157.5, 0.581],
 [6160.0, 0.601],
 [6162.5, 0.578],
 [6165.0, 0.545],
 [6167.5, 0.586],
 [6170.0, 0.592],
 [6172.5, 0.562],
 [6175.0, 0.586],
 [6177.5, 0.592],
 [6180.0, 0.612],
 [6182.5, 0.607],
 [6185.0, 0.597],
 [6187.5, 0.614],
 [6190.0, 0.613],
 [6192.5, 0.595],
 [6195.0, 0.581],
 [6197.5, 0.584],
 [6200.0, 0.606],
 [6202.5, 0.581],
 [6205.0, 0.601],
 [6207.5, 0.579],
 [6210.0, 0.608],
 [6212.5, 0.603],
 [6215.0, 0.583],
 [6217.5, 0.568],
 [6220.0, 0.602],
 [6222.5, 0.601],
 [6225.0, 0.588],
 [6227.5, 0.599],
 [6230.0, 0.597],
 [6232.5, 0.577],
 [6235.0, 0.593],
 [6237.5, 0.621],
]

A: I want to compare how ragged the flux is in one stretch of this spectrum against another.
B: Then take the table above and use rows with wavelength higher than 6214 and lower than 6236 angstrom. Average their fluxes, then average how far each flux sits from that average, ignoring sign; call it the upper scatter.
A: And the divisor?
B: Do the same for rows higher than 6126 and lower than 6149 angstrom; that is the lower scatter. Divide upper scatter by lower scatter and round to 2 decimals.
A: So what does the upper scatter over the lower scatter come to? 0.64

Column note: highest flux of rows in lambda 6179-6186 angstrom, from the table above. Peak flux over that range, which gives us 0.612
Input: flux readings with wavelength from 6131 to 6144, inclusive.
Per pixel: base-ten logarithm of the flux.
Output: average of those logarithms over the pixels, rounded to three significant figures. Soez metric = -0.237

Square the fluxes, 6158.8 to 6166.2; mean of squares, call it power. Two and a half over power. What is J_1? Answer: 7.56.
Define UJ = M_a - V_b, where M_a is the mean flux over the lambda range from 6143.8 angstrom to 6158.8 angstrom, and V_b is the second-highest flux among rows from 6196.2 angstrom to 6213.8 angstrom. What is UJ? -0.013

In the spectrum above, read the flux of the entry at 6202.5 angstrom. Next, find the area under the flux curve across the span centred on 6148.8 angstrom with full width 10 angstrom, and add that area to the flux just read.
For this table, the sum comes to 6.5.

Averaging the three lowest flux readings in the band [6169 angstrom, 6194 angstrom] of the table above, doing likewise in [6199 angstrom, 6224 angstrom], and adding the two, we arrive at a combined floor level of 1.156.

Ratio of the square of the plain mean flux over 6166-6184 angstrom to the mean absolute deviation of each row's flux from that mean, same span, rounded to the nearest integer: 31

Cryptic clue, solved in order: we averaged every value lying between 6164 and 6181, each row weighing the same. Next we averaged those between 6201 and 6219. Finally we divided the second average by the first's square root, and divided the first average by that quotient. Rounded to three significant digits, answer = 0.754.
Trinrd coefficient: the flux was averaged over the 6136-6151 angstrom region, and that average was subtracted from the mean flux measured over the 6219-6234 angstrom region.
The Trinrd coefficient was 0.009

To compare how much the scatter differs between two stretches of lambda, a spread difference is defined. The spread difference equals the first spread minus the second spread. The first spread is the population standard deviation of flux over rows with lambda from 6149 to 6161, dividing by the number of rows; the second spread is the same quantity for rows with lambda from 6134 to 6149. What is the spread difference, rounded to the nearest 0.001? -0.012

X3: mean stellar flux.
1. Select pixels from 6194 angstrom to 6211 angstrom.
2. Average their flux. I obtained 0.591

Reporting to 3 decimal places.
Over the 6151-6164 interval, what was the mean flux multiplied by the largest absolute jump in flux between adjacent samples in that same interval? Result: 0.014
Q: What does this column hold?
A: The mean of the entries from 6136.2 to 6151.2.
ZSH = 0.585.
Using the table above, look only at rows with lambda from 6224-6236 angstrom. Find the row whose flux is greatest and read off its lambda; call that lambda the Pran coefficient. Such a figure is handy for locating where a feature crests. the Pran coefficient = 6227.5 angstrom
